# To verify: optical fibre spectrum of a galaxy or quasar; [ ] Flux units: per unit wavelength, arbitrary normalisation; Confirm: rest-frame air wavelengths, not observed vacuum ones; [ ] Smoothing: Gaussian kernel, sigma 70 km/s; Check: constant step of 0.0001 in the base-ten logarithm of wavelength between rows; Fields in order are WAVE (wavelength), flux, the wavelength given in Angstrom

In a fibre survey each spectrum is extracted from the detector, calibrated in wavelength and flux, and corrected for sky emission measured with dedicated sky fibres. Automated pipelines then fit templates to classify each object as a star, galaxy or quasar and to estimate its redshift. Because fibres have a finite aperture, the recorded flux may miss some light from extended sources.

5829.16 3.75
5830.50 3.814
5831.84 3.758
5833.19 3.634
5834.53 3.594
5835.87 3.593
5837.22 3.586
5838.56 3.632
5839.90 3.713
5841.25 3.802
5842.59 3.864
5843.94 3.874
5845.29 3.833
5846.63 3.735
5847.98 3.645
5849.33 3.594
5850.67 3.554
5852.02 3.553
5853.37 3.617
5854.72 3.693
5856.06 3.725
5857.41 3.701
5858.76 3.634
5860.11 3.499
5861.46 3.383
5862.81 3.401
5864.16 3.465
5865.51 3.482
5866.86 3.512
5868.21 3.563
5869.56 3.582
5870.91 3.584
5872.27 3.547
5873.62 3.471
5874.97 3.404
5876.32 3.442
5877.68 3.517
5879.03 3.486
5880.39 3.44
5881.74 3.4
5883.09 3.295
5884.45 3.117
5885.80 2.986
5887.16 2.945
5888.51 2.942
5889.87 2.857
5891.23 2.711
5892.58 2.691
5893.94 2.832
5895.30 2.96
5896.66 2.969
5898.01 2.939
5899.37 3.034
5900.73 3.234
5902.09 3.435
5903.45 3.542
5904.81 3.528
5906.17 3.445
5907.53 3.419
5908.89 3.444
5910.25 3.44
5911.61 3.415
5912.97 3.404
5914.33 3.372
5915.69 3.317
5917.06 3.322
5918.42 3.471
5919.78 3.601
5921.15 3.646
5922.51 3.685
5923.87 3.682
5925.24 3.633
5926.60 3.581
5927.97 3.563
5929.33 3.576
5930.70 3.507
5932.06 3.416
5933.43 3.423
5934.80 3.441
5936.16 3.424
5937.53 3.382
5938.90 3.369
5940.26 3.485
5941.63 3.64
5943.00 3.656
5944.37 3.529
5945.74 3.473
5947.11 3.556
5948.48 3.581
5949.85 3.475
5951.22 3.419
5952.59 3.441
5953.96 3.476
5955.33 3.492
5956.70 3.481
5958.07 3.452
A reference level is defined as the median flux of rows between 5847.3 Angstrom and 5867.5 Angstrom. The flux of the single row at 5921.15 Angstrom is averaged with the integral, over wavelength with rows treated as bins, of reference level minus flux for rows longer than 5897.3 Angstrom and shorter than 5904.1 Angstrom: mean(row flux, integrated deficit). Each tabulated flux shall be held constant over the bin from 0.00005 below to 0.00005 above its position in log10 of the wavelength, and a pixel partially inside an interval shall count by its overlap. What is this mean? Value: 2.9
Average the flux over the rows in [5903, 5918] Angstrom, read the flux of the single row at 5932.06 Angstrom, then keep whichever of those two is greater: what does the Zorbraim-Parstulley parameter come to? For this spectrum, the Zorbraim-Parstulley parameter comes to 3.42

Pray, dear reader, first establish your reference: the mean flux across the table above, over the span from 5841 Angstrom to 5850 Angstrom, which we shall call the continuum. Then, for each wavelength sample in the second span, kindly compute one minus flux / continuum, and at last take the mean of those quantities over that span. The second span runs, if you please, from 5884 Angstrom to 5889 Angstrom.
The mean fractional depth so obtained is 0.20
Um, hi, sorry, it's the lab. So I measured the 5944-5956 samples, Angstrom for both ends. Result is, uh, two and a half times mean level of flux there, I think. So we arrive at 8.73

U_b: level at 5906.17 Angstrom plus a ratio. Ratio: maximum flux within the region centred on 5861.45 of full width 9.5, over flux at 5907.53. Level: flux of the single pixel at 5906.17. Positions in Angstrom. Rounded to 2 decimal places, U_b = 4.53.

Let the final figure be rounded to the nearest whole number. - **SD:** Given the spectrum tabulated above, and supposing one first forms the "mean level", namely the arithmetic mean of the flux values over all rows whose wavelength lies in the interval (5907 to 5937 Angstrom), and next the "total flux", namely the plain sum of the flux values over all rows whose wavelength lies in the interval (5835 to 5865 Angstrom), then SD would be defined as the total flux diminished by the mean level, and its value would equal 77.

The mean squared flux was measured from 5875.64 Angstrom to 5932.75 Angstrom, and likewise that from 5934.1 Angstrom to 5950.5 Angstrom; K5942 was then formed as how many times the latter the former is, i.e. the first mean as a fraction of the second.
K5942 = 0.90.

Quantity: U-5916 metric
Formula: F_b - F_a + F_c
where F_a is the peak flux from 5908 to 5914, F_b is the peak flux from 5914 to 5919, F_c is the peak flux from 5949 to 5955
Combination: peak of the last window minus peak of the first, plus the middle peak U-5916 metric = 3.50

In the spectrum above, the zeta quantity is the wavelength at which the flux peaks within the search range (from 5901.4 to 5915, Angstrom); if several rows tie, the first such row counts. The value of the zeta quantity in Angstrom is 5903.45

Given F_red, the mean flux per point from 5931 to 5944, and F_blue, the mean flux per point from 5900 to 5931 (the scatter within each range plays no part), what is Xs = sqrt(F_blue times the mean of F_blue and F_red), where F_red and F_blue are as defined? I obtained 3.48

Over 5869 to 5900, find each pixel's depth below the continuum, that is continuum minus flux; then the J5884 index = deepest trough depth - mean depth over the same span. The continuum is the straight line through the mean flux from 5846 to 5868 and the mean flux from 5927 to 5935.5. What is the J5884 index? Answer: 0.48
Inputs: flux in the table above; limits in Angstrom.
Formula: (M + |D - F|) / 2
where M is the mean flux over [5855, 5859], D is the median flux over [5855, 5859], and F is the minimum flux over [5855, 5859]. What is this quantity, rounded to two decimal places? 1.88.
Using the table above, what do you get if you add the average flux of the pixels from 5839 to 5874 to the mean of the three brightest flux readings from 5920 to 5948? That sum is 7.29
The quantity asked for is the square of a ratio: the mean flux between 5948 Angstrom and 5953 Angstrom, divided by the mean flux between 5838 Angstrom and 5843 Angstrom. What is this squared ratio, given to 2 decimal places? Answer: 0.86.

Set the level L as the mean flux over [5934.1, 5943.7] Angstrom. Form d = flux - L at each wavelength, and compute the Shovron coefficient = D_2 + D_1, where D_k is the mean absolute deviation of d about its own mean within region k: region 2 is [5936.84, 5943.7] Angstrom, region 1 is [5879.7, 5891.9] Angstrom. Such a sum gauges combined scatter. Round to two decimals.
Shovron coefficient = 0.32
